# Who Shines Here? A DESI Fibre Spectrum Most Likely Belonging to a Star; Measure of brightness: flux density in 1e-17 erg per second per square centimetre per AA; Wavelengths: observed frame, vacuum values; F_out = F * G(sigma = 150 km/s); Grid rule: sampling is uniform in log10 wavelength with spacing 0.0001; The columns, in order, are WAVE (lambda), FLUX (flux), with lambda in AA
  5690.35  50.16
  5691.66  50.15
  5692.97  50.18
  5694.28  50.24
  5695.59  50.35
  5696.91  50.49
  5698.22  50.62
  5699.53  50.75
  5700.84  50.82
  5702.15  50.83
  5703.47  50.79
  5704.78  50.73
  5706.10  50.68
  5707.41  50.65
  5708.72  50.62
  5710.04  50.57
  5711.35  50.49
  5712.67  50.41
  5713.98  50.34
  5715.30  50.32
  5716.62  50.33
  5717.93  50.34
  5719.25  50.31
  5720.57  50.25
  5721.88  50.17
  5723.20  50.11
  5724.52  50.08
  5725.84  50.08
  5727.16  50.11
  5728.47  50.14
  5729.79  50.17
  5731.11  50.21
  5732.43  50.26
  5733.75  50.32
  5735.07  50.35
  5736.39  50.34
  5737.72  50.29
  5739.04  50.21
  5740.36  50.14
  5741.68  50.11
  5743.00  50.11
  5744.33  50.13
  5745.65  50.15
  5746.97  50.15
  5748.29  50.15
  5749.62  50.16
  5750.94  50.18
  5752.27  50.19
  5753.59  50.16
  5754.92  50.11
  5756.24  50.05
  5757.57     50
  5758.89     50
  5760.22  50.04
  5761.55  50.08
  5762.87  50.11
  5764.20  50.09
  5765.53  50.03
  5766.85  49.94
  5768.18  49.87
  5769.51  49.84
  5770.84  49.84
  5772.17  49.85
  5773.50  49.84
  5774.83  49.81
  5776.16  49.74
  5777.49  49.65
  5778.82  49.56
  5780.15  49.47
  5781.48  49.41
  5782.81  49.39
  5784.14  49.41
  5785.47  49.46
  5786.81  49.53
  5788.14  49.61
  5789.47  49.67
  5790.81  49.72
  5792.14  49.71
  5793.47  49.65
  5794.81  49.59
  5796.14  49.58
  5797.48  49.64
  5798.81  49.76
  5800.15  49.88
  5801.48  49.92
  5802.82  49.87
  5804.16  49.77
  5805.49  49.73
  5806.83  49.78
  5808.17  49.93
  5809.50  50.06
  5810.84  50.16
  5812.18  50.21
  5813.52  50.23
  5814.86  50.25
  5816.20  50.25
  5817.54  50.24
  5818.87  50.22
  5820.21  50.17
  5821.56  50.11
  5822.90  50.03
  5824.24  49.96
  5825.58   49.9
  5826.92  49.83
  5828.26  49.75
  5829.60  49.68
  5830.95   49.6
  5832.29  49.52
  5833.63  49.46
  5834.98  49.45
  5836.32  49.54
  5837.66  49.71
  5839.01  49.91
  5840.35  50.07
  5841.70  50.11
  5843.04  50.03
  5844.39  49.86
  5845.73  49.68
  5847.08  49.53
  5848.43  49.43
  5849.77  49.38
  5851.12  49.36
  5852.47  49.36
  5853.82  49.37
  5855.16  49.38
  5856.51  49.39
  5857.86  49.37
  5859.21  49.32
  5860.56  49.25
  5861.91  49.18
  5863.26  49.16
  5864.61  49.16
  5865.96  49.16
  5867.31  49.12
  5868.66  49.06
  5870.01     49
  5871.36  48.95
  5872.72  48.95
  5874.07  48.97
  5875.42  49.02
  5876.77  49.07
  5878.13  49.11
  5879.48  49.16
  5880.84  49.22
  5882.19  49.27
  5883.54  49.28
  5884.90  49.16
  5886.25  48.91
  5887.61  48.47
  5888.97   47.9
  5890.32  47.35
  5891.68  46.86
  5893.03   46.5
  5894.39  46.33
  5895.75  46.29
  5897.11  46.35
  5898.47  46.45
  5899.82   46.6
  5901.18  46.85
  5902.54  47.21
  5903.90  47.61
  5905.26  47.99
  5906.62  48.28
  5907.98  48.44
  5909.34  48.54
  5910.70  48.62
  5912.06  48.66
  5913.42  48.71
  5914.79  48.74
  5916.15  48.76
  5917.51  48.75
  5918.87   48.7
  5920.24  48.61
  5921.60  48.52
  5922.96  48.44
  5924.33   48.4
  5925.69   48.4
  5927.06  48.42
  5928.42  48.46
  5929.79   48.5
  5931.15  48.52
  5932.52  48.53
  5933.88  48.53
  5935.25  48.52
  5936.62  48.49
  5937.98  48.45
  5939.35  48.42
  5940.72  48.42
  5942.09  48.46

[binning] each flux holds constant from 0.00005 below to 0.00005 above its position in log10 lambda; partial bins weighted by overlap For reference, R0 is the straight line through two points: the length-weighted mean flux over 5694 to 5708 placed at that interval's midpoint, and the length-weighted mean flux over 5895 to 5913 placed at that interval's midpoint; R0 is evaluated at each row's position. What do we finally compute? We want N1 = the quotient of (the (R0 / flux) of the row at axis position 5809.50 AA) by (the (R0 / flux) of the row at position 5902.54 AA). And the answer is 0.97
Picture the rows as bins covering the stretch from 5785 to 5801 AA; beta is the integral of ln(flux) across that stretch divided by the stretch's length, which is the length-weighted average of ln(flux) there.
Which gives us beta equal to 3.90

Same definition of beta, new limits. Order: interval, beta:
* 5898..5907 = 3.86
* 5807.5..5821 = 3.91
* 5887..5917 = 3.86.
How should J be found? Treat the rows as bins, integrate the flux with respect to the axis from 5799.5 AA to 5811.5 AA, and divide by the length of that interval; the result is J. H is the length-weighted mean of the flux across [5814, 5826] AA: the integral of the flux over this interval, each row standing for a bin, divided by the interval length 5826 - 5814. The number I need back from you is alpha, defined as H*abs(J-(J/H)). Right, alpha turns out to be 2453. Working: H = 50.1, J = 49.9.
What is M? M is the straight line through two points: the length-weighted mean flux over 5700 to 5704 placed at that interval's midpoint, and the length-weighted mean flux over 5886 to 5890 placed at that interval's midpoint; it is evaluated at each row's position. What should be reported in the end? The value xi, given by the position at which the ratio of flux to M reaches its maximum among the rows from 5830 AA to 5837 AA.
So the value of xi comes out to 5836.32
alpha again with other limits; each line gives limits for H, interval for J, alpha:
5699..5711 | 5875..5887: 2443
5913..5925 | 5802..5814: 2377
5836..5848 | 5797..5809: 2433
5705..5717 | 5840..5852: 2458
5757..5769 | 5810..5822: 2460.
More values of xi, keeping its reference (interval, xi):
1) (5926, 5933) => 5932.52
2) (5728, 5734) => 5733.75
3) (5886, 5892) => 5886.25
